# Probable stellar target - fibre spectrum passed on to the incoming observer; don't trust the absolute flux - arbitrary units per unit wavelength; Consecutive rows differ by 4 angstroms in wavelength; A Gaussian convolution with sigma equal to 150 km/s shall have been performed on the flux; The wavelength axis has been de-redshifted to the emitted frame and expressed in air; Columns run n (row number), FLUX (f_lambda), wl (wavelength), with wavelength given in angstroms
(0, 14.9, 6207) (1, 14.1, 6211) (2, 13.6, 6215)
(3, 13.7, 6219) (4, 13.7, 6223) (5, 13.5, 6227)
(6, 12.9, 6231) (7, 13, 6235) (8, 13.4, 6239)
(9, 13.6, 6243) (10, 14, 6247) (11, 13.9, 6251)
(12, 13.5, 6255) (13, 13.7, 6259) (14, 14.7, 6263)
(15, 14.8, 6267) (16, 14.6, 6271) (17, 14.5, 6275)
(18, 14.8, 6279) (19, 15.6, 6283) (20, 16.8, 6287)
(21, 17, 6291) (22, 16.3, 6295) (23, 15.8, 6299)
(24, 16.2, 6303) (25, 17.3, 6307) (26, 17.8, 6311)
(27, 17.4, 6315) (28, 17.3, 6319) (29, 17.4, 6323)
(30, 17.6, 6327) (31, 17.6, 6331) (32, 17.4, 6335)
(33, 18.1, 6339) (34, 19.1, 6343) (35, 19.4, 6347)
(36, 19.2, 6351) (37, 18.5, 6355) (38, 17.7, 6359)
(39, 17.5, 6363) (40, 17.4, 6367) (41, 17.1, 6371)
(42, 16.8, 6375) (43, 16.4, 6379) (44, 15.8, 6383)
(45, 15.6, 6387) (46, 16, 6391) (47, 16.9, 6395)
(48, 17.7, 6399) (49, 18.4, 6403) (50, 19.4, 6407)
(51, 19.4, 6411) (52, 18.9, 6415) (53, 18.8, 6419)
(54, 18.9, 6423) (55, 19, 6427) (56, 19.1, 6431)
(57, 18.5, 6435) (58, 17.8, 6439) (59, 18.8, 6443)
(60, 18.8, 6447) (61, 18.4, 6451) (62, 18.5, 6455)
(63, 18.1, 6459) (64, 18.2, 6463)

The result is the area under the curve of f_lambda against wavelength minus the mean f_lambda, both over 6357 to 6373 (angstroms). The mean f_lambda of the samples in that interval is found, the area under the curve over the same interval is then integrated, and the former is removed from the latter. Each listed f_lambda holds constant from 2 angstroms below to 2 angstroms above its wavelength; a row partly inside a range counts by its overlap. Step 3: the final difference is 261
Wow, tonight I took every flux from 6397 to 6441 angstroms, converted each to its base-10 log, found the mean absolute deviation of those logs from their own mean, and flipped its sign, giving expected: -0.011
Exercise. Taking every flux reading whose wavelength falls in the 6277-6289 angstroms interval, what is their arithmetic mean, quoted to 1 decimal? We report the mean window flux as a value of 15.7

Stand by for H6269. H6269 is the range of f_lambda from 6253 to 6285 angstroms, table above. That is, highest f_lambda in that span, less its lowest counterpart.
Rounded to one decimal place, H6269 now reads 2.1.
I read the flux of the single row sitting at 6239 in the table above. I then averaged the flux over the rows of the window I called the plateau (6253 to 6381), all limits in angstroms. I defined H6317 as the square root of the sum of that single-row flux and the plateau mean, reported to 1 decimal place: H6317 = 5.5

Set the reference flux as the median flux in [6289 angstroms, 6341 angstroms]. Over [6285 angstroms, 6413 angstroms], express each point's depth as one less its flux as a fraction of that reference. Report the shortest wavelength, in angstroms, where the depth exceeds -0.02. 6287 angstroms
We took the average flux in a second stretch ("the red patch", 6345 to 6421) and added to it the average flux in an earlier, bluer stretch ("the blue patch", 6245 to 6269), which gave 31.8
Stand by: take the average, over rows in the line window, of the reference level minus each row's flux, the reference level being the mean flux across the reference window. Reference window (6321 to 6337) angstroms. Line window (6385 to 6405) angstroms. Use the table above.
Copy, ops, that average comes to 0.58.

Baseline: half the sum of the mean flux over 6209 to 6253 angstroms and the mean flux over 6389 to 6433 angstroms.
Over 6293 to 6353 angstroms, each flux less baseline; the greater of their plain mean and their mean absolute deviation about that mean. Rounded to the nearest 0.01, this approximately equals 1.60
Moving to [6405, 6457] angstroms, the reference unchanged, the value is 2.80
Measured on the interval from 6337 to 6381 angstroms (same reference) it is 1.93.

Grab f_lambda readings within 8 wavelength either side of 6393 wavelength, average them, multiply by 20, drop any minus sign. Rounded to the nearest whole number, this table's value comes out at 331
